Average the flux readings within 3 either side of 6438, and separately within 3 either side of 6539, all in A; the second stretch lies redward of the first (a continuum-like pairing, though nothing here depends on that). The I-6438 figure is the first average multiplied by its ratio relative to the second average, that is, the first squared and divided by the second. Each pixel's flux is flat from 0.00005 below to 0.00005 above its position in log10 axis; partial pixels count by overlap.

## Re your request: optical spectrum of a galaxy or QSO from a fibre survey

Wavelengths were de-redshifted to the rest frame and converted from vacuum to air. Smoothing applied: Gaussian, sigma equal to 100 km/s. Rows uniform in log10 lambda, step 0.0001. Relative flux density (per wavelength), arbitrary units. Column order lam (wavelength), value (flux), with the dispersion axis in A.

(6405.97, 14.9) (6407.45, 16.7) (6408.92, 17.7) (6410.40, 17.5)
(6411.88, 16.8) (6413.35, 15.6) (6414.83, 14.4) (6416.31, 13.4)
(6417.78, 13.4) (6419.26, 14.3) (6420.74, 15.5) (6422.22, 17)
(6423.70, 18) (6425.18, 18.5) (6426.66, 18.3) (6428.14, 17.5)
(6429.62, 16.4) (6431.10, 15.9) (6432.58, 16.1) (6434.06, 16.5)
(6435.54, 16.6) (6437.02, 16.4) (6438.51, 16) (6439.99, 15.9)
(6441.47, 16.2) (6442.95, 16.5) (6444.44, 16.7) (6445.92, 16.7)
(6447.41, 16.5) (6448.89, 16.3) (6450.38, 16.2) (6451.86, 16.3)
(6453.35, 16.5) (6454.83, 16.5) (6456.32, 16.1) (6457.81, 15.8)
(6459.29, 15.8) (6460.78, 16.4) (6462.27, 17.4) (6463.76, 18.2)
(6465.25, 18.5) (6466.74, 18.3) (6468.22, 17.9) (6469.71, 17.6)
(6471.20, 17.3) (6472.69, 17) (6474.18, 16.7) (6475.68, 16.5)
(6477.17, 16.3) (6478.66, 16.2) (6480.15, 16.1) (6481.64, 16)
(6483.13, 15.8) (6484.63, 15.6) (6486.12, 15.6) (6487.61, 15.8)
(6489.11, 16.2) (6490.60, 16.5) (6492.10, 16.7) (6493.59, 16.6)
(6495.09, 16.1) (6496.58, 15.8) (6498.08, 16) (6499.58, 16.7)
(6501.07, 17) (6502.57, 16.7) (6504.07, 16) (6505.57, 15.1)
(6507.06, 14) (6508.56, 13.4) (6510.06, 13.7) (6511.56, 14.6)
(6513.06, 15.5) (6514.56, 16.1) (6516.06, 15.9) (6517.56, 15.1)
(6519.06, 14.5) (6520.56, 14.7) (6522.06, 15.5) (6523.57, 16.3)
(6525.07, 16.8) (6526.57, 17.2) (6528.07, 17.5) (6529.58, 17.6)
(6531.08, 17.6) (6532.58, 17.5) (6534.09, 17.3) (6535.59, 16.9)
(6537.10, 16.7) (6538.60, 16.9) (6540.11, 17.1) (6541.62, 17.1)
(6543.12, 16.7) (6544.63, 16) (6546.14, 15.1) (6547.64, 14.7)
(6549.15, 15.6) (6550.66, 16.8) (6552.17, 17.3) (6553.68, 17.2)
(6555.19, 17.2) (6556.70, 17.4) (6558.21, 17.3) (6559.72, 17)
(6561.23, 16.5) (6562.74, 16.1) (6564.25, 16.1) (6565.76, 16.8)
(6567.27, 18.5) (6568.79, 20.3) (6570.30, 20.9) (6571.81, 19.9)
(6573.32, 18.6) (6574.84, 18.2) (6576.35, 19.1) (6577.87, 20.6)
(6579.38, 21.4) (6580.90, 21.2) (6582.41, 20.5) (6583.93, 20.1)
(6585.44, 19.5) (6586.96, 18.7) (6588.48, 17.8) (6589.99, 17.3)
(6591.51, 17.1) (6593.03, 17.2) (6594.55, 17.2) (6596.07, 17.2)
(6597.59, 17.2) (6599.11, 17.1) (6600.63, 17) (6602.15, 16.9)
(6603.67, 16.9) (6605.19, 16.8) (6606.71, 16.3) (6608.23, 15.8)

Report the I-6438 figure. 15.5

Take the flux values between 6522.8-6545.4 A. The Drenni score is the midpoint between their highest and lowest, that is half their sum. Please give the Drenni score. 16.8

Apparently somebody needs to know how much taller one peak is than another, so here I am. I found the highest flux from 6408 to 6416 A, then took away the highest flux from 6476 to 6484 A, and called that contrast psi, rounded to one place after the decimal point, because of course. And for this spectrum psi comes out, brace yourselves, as 1.4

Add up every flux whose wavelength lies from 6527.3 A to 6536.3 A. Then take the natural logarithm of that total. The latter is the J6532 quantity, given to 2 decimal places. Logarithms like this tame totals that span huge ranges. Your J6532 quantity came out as 4.65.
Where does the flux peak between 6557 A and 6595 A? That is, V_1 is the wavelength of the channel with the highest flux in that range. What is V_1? 6579.38 A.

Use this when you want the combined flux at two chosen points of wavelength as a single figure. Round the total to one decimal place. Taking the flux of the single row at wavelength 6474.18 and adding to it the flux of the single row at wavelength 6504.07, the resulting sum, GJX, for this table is 32.7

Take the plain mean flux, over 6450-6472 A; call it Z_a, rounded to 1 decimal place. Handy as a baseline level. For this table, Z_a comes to 17.0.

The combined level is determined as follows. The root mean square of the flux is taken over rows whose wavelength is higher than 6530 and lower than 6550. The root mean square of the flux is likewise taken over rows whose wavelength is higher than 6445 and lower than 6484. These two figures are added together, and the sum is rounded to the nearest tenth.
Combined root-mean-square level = 33.3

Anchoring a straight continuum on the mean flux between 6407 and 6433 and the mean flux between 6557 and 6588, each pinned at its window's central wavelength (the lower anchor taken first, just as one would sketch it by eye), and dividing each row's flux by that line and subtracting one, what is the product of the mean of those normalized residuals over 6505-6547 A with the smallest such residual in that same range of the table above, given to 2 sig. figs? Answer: 0.028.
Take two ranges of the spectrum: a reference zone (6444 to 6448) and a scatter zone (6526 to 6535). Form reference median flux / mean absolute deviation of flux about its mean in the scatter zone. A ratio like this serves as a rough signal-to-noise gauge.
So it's 125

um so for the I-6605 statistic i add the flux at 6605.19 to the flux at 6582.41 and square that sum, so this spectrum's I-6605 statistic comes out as 1391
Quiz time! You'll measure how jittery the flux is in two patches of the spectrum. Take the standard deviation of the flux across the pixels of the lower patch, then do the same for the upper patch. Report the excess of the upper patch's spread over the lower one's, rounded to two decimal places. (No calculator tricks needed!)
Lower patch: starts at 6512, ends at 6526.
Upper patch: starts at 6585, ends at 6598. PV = 0.09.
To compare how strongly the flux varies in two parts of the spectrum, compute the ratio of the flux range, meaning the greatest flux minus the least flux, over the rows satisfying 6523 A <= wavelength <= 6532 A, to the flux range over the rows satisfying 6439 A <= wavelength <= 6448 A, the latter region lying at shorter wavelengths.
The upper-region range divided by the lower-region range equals 1.6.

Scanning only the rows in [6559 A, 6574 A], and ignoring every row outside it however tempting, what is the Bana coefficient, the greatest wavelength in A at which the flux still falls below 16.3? 6564.25 A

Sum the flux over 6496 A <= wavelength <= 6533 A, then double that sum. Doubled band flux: 794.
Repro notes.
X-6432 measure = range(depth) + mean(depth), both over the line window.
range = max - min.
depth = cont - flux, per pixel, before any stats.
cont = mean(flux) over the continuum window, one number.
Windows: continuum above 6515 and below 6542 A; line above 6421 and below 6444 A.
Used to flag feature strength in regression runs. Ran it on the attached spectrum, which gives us 2.4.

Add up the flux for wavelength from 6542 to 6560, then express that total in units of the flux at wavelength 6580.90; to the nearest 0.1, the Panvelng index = 9.4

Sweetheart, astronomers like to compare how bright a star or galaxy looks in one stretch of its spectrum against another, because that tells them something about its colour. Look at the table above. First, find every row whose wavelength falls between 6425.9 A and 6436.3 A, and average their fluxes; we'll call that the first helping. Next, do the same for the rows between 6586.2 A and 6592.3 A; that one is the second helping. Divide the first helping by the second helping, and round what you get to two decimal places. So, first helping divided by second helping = 0.95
